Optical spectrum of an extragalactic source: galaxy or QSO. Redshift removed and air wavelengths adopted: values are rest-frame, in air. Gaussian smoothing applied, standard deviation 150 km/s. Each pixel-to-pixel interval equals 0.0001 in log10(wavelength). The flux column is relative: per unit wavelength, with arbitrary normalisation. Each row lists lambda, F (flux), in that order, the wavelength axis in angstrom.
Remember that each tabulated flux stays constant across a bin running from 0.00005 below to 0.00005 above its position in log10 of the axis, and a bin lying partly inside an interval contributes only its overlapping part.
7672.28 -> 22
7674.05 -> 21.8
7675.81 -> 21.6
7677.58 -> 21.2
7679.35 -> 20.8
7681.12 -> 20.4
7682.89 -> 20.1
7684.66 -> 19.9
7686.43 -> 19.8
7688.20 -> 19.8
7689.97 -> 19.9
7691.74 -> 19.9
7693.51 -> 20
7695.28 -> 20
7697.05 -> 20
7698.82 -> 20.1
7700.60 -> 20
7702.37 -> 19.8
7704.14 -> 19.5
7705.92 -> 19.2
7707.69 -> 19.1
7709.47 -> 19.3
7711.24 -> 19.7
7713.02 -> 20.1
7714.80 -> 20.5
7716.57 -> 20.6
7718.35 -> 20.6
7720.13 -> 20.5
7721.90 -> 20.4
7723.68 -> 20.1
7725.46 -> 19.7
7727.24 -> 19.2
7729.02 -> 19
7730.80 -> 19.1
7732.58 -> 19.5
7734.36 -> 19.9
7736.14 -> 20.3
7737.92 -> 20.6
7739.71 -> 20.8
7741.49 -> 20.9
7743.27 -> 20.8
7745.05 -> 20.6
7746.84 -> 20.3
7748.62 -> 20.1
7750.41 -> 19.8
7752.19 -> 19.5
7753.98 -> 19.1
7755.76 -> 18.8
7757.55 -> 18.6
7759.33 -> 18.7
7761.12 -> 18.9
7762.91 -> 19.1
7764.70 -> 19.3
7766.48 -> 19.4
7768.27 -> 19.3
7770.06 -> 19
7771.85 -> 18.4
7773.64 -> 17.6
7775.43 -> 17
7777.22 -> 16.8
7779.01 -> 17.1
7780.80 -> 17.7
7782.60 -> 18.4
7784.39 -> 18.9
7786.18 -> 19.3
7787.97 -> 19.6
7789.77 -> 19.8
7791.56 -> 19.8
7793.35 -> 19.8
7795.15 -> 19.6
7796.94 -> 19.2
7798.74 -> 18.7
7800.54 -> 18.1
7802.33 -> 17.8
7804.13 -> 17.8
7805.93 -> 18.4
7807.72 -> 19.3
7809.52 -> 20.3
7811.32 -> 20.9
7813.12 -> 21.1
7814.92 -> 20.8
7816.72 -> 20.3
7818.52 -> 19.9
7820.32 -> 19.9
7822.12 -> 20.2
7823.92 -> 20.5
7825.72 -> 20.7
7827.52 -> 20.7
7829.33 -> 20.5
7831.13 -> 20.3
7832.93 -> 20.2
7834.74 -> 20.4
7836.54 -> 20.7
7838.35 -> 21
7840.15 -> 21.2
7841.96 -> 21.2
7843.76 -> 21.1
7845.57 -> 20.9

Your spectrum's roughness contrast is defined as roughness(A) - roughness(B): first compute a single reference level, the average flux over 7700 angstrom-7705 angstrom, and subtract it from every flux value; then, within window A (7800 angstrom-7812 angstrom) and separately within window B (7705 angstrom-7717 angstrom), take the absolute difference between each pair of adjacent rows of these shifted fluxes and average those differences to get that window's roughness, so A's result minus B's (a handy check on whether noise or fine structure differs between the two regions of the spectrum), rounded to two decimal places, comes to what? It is 0.30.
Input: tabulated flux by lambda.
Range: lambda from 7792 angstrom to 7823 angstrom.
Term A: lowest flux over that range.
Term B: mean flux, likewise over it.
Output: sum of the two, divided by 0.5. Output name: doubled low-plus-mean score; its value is 75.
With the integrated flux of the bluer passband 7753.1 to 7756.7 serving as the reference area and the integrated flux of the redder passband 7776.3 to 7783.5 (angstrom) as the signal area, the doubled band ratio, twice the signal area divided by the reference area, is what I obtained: 3.7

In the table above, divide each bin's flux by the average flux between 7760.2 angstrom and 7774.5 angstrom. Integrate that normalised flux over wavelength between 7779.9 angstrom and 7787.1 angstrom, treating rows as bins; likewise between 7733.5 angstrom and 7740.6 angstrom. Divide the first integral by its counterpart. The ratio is 0.92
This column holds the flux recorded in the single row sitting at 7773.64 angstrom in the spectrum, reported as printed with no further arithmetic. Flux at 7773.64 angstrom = 17.6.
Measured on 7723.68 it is 20.1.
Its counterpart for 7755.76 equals 18.8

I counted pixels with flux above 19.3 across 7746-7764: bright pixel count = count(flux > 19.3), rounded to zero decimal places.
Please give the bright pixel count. 4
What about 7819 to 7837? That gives 10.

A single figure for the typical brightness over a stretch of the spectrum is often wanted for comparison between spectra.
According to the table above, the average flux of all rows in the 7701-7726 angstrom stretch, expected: 19.9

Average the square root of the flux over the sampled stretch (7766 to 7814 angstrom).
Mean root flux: 4.34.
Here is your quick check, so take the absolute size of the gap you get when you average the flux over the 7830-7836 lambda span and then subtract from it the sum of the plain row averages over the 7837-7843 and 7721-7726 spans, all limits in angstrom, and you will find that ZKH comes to 20.9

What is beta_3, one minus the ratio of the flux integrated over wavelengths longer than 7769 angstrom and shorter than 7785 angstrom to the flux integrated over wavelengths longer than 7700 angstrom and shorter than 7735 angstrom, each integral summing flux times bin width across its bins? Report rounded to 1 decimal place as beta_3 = 0.6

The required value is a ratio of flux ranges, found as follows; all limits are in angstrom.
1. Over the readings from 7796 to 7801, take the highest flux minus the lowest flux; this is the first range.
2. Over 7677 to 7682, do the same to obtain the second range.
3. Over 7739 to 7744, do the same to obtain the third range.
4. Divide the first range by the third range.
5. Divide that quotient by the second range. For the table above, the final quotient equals 14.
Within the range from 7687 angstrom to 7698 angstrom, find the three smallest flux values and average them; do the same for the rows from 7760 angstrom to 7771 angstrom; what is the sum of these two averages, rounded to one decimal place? 38.9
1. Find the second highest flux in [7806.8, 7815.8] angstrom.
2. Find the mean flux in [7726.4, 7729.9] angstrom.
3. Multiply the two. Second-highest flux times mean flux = 399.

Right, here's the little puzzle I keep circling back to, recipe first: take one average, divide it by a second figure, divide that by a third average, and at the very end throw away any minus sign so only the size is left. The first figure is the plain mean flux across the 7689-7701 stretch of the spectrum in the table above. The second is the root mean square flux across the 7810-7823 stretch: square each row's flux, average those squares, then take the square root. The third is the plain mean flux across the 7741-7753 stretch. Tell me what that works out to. 0.0482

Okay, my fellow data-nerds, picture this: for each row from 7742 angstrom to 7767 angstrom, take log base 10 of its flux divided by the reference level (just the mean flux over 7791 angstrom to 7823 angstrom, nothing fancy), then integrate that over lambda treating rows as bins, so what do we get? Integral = 0.0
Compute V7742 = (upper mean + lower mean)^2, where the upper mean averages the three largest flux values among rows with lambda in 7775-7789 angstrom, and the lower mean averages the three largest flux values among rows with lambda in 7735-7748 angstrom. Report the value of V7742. 1608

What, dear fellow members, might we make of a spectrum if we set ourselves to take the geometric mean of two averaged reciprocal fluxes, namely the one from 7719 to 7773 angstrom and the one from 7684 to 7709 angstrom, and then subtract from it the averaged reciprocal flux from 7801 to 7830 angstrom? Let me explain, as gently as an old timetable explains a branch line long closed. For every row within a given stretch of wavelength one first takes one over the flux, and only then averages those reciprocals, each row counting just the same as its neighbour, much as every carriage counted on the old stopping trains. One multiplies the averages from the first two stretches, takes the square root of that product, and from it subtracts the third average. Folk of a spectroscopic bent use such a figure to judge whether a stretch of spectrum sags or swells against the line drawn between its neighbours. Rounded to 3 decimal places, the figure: 0.000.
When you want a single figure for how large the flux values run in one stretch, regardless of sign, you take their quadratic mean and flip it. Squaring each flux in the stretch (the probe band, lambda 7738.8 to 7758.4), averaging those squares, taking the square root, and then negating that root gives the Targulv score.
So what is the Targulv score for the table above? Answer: -19.95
